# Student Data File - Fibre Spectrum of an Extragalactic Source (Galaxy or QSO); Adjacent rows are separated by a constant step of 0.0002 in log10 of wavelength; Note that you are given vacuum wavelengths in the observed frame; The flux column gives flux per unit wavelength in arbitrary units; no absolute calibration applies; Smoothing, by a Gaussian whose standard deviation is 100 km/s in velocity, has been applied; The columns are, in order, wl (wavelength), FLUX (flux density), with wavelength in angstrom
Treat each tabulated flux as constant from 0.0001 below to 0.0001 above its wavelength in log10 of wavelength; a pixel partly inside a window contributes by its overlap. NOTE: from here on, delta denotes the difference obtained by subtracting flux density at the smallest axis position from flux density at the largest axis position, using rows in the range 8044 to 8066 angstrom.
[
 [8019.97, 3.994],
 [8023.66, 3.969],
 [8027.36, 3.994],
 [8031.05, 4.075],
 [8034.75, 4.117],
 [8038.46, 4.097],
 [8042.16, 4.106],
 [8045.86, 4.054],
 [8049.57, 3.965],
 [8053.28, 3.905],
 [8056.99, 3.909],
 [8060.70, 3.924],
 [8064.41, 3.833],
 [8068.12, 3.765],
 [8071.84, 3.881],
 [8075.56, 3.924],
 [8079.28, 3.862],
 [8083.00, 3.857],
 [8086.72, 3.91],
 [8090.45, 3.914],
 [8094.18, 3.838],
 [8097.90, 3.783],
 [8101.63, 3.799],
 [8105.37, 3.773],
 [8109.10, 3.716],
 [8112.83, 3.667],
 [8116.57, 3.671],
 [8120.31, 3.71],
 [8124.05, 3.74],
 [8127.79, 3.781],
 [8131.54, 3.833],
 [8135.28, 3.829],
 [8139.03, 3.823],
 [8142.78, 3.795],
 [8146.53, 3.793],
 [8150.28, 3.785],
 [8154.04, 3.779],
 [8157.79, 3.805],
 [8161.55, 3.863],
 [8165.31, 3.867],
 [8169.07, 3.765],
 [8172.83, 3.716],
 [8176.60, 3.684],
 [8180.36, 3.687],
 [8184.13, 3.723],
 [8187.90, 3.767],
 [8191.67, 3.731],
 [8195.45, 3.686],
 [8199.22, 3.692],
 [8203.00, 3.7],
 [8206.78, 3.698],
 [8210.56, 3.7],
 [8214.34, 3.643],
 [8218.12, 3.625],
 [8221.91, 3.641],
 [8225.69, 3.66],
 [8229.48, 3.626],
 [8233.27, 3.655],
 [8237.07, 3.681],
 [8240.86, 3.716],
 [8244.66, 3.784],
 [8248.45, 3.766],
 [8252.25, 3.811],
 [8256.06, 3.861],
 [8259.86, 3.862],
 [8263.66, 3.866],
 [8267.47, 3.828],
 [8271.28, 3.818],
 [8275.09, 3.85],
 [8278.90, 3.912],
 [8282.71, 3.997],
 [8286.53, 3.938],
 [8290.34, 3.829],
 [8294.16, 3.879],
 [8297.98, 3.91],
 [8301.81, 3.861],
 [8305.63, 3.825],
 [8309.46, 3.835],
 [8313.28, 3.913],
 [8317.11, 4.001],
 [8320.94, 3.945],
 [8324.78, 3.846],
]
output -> -0.22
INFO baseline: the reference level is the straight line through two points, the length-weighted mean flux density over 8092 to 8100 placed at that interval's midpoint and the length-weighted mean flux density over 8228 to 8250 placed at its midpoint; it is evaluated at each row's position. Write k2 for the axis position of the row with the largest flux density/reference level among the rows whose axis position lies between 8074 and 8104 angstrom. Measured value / 8090.45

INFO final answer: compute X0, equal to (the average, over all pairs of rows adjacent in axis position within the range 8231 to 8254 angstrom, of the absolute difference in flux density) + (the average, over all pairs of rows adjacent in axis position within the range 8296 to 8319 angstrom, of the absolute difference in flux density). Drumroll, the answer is 0.0906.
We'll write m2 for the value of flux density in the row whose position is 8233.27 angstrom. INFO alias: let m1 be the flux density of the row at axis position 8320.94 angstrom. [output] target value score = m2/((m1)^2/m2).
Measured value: 0.86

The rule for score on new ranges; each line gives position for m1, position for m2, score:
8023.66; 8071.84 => 0.96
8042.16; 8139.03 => 0.87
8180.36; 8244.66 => 1.05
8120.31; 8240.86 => 1.00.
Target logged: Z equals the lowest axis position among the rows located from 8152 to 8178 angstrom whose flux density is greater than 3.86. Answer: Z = 8161.55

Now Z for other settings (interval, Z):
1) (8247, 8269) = 8256.06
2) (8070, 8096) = 8071.84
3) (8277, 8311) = 8278.90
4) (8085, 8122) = 8086.72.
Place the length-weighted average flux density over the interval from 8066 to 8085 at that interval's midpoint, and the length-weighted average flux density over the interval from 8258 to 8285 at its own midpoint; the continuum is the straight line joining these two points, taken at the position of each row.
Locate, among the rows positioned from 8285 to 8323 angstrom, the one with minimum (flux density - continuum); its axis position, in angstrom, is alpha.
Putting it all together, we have 8305.63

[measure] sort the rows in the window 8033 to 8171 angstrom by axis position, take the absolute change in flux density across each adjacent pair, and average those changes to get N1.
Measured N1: 0.038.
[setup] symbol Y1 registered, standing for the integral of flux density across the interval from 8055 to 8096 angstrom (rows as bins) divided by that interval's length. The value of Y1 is 3.87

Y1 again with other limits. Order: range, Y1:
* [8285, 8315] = 3.87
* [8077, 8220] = 3.76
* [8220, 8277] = 3.76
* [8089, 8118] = 3.77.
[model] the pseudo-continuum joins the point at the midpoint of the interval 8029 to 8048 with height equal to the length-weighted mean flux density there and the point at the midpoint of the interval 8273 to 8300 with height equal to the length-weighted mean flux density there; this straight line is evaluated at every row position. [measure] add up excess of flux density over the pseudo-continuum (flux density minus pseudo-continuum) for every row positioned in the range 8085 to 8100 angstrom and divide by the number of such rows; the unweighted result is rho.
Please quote -0.19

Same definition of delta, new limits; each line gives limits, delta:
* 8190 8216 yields -0.09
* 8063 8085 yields 0.02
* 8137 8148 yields -0.03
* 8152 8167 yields 0.09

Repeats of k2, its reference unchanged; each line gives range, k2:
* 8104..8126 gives 8105.37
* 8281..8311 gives 8282.71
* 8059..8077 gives 8075.56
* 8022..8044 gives 8034.75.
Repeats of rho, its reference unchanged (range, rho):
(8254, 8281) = -0.06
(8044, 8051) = -0.07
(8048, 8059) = -0.15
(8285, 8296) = -0.02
